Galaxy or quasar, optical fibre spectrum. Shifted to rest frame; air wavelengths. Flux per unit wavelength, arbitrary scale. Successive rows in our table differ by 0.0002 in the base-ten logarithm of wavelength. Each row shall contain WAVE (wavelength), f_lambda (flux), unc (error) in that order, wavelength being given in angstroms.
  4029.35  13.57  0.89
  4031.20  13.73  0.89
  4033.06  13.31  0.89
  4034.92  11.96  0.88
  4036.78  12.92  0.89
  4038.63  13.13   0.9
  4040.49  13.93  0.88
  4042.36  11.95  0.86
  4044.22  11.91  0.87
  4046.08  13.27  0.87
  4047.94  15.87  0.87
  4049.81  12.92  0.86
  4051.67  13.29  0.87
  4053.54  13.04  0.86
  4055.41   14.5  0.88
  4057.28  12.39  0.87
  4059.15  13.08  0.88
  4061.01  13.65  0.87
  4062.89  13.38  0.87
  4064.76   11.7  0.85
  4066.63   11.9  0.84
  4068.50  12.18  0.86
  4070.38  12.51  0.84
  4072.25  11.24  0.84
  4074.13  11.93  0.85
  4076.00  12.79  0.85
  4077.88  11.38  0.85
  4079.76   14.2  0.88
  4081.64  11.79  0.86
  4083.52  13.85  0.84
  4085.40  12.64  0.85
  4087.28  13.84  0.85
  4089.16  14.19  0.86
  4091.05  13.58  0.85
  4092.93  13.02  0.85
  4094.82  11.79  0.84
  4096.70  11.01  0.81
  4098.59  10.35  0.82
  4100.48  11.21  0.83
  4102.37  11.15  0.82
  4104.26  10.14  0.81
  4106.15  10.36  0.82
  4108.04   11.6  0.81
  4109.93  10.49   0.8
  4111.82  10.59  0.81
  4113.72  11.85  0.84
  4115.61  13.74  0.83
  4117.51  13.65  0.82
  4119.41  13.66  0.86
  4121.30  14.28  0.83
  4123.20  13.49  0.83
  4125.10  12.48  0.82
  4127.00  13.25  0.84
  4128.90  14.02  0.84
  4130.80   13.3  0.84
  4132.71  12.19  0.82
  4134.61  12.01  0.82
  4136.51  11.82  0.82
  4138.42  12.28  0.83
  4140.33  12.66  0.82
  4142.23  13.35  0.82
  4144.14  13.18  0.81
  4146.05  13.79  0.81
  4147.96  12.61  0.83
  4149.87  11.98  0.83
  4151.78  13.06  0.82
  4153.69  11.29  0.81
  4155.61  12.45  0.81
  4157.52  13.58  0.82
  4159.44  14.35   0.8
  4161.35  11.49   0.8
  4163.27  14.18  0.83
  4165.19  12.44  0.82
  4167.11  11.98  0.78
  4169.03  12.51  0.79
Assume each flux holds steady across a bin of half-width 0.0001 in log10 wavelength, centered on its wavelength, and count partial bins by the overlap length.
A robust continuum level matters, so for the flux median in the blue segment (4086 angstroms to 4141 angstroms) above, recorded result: 12.3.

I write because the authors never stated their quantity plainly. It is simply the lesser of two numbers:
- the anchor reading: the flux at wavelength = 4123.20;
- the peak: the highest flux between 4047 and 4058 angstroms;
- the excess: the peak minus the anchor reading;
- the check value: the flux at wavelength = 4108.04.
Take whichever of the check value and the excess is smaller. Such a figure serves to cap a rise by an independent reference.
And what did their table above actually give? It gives 2.4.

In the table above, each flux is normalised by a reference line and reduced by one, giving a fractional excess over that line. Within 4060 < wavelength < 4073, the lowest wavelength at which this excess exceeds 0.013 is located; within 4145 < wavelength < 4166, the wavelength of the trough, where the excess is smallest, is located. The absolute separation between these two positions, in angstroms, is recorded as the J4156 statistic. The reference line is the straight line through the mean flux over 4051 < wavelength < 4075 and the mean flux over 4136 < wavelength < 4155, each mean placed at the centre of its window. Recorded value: 92.7 angstroms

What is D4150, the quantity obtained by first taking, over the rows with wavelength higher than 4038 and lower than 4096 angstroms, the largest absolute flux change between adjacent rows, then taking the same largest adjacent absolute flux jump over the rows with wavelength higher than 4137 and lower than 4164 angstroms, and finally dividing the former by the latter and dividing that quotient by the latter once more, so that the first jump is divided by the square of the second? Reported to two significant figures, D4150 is 0.36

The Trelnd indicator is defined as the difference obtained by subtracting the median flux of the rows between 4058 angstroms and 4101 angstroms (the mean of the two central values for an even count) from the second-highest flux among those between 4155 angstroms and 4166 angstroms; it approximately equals 1.67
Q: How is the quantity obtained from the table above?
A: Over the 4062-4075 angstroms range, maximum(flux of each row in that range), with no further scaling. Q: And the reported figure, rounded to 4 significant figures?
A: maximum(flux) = 13.38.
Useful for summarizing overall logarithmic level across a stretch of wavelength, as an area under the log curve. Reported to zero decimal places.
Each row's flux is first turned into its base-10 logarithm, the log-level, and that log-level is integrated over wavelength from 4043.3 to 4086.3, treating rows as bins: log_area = 48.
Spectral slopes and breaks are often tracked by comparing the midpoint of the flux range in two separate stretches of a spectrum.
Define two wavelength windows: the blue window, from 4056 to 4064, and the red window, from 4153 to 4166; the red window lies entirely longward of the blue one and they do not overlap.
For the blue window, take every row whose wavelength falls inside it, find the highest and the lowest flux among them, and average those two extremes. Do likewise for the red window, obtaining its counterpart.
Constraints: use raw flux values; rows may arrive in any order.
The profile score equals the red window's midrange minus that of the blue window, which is -0.20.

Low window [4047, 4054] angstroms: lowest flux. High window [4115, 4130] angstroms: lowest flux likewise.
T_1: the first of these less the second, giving 0.4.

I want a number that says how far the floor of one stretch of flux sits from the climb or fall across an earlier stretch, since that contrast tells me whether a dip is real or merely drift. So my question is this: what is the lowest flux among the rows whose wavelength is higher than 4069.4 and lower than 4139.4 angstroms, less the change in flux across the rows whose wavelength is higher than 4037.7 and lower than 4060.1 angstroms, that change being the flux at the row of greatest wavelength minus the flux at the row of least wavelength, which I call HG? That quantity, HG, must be 10.2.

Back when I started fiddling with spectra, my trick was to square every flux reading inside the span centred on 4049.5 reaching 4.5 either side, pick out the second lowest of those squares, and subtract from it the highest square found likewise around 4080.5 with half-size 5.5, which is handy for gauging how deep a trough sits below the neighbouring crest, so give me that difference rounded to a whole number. -32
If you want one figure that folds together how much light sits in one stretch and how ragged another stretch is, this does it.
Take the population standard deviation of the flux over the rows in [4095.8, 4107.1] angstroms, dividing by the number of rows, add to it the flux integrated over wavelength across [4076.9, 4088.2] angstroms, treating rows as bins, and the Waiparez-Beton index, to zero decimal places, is 147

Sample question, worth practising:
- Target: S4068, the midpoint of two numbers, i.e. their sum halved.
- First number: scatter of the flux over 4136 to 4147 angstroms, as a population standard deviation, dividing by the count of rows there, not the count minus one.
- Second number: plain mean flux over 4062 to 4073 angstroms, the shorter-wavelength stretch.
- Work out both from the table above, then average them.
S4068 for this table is 6.4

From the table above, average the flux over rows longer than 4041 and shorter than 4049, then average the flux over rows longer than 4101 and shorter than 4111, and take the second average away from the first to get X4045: 2.50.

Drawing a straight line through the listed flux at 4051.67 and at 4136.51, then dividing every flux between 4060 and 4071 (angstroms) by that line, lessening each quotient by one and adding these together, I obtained -0.23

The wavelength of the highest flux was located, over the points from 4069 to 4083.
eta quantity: 4079.76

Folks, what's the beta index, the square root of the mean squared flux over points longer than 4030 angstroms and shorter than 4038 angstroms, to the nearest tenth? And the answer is 13.0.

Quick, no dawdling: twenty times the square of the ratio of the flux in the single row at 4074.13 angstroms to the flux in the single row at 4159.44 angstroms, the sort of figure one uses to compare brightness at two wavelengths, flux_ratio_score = 14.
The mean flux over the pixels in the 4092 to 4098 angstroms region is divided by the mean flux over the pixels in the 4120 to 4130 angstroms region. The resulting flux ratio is 0.88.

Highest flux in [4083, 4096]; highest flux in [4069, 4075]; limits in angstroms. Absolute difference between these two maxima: 1.7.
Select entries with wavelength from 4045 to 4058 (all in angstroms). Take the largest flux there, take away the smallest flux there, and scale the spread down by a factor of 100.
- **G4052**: 0.035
